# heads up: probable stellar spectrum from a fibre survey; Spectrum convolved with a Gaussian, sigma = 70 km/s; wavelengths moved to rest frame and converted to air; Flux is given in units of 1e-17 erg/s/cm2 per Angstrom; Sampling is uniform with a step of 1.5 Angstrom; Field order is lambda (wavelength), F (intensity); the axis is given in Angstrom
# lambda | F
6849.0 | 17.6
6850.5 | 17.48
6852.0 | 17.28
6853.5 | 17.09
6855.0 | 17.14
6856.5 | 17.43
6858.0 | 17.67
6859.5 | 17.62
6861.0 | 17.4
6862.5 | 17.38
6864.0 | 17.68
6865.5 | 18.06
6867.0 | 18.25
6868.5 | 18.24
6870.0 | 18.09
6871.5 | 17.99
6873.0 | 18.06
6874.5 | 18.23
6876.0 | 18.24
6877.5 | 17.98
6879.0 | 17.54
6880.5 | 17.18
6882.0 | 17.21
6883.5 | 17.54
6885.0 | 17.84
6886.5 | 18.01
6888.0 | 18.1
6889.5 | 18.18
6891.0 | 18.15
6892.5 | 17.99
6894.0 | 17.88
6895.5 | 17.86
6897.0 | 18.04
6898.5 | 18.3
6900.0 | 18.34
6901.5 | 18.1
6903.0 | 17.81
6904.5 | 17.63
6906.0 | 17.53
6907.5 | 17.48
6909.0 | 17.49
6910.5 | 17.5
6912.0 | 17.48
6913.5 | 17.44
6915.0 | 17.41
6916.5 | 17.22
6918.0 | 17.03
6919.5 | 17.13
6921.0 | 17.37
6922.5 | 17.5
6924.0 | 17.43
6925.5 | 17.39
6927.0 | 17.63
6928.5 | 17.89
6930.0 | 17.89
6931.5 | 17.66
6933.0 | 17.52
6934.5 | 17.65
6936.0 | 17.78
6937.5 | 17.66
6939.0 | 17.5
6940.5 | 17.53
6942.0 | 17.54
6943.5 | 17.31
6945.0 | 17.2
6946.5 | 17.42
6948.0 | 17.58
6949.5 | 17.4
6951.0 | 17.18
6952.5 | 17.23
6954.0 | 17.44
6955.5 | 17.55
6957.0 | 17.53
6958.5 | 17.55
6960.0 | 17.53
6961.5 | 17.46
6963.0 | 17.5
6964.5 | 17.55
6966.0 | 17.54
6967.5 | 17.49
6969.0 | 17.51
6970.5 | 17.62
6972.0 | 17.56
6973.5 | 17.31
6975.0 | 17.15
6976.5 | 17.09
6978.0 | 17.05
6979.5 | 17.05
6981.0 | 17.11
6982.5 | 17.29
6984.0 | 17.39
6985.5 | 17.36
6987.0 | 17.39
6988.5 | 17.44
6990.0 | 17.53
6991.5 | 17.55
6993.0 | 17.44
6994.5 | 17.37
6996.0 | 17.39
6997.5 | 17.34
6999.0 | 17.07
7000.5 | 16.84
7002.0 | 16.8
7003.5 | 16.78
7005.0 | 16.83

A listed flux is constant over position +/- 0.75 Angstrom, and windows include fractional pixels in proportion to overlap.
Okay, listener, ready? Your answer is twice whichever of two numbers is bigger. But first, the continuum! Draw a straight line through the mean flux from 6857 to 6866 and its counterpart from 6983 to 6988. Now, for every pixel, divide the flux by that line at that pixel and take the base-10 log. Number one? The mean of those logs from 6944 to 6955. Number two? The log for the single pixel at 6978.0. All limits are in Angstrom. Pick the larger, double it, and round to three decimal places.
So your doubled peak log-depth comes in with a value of -0.005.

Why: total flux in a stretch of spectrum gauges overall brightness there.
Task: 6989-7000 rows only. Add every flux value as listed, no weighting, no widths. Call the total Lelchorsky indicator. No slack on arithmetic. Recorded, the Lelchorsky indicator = 122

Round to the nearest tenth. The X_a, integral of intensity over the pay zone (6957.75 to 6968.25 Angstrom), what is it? 183.9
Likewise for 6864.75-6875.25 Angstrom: 190.4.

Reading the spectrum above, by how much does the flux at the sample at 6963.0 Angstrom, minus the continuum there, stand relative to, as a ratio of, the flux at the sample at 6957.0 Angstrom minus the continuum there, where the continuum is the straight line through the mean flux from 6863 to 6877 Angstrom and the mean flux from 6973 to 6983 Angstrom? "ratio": 1.1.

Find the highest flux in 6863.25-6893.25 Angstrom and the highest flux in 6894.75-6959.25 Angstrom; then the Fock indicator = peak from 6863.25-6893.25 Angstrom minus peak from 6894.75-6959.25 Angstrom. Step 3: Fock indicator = -0.1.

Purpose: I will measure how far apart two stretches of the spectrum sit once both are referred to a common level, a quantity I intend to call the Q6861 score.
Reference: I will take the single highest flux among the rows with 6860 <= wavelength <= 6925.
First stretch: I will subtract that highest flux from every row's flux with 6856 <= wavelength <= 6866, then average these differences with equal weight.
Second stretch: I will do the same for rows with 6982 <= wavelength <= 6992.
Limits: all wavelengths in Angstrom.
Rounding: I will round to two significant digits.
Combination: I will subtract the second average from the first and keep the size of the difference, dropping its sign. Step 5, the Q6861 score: 0.18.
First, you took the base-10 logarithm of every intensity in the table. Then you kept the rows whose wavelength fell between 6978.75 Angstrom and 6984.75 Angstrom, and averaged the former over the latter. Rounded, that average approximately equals 1.236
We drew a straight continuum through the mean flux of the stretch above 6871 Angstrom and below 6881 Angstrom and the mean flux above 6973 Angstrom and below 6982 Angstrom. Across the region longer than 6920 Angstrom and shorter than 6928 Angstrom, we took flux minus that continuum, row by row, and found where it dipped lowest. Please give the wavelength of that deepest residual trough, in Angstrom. 6921.0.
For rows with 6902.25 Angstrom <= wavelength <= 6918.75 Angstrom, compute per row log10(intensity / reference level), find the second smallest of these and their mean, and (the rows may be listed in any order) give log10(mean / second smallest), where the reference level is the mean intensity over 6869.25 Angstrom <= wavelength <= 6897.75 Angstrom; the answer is -0.19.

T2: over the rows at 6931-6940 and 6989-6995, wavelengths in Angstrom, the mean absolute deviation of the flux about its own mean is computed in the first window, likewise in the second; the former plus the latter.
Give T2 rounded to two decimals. 0.15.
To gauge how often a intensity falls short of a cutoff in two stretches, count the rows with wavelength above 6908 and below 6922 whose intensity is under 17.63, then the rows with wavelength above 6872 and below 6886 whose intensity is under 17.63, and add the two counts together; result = 13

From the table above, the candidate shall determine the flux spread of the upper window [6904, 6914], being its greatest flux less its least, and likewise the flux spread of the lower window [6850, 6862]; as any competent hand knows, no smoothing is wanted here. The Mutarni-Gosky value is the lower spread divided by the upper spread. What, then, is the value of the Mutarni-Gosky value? 3.1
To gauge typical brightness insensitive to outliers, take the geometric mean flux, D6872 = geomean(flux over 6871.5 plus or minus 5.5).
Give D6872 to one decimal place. 18.2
